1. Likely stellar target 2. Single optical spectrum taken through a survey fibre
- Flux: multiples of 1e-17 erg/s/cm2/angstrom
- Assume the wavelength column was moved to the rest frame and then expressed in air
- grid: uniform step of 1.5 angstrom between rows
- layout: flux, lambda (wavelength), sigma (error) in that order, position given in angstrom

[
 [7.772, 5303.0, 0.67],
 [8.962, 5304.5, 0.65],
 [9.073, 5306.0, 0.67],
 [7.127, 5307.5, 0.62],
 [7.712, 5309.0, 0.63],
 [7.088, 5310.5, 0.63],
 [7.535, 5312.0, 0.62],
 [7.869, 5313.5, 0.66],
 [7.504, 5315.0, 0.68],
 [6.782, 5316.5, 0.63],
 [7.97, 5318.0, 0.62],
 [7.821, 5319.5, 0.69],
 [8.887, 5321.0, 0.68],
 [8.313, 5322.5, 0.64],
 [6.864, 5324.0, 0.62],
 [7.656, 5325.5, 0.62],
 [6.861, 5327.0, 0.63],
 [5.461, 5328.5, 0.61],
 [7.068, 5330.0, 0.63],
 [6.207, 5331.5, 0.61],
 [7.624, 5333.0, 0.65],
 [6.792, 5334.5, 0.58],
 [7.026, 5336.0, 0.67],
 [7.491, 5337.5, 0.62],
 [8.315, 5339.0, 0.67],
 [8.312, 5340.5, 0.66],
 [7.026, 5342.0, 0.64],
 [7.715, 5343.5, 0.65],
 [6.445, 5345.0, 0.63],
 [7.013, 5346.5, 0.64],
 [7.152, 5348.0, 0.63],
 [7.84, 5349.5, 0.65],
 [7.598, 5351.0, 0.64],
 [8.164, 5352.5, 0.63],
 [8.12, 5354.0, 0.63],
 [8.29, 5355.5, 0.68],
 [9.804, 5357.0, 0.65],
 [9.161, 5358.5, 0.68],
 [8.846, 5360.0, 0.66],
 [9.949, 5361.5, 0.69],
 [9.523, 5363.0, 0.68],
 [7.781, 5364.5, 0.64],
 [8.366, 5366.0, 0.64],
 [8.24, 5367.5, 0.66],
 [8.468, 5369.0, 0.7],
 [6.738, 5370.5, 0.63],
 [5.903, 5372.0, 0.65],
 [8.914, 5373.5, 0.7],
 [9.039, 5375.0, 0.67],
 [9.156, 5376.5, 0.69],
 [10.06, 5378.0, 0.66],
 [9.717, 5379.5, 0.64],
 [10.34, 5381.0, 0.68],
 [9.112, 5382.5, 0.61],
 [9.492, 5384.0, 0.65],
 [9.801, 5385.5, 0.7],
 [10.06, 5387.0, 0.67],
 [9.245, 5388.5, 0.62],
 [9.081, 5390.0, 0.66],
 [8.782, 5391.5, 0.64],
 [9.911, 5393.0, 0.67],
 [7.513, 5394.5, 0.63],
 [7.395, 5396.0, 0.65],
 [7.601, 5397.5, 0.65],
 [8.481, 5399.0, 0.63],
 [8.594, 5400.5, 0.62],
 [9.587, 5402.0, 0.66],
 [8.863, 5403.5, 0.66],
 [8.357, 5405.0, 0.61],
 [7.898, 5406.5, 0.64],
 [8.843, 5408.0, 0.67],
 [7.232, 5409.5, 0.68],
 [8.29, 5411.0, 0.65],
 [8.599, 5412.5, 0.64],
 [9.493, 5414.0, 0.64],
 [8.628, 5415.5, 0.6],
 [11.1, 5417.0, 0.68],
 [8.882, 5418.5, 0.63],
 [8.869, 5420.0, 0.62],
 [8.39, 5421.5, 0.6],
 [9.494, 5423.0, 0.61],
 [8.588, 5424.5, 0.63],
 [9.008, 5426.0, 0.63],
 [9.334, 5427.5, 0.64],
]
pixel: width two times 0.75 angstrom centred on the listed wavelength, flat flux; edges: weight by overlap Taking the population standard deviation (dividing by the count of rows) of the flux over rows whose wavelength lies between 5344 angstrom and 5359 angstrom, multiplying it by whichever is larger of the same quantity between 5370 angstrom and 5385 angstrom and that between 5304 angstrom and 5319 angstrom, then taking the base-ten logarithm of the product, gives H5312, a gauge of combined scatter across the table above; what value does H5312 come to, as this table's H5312 0.11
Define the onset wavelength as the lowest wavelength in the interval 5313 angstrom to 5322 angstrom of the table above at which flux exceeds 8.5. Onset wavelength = 5321.0 angstrom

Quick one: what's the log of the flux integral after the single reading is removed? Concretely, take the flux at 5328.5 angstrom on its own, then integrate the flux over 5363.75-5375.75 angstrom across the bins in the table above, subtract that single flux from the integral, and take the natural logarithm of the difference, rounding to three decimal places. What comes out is 4.497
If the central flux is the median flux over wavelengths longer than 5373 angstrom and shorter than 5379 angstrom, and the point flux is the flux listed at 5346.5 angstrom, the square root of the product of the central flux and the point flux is 7.99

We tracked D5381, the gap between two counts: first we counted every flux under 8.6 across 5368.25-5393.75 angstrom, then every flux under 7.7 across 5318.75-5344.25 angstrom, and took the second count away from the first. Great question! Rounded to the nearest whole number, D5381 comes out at -8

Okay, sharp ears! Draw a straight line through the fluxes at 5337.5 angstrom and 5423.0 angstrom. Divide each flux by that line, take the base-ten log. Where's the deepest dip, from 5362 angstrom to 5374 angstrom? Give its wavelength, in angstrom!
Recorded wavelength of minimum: 5372.0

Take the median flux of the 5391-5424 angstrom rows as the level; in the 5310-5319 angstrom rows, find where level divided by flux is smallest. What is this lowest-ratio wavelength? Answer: 5318.0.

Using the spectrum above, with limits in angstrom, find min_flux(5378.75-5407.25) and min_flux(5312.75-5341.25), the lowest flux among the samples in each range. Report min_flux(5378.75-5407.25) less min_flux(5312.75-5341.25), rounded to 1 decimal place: 1.9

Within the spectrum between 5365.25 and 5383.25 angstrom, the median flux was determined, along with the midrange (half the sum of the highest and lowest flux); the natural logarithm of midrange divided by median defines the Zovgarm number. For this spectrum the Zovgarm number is -0.10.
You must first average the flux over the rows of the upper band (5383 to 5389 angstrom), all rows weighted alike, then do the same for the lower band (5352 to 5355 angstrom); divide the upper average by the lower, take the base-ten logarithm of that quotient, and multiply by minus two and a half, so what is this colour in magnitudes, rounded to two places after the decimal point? -0.18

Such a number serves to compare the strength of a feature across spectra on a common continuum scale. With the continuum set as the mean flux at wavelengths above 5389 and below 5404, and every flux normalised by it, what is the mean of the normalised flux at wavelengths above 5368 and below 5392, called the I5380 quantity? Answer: 1.05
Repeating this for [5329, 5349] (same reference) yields 0.84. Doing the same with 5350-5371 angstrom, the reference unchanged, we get 0.99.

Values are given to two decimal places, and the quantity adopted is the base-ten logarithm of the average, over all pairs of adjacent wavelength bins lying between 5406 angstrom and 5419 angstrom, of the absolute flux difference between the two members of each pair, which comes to 0.11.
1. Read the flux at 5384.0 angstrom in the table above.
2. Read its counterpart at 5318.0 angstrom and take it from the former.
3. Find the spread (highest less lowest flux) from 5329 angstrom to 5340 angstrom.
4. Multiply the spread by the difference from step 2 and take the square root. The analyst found 1.8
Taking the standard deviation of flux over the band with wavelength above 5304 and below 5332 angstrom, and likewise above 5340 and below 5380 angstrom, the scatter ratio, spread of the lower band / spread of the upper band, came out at 0.83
